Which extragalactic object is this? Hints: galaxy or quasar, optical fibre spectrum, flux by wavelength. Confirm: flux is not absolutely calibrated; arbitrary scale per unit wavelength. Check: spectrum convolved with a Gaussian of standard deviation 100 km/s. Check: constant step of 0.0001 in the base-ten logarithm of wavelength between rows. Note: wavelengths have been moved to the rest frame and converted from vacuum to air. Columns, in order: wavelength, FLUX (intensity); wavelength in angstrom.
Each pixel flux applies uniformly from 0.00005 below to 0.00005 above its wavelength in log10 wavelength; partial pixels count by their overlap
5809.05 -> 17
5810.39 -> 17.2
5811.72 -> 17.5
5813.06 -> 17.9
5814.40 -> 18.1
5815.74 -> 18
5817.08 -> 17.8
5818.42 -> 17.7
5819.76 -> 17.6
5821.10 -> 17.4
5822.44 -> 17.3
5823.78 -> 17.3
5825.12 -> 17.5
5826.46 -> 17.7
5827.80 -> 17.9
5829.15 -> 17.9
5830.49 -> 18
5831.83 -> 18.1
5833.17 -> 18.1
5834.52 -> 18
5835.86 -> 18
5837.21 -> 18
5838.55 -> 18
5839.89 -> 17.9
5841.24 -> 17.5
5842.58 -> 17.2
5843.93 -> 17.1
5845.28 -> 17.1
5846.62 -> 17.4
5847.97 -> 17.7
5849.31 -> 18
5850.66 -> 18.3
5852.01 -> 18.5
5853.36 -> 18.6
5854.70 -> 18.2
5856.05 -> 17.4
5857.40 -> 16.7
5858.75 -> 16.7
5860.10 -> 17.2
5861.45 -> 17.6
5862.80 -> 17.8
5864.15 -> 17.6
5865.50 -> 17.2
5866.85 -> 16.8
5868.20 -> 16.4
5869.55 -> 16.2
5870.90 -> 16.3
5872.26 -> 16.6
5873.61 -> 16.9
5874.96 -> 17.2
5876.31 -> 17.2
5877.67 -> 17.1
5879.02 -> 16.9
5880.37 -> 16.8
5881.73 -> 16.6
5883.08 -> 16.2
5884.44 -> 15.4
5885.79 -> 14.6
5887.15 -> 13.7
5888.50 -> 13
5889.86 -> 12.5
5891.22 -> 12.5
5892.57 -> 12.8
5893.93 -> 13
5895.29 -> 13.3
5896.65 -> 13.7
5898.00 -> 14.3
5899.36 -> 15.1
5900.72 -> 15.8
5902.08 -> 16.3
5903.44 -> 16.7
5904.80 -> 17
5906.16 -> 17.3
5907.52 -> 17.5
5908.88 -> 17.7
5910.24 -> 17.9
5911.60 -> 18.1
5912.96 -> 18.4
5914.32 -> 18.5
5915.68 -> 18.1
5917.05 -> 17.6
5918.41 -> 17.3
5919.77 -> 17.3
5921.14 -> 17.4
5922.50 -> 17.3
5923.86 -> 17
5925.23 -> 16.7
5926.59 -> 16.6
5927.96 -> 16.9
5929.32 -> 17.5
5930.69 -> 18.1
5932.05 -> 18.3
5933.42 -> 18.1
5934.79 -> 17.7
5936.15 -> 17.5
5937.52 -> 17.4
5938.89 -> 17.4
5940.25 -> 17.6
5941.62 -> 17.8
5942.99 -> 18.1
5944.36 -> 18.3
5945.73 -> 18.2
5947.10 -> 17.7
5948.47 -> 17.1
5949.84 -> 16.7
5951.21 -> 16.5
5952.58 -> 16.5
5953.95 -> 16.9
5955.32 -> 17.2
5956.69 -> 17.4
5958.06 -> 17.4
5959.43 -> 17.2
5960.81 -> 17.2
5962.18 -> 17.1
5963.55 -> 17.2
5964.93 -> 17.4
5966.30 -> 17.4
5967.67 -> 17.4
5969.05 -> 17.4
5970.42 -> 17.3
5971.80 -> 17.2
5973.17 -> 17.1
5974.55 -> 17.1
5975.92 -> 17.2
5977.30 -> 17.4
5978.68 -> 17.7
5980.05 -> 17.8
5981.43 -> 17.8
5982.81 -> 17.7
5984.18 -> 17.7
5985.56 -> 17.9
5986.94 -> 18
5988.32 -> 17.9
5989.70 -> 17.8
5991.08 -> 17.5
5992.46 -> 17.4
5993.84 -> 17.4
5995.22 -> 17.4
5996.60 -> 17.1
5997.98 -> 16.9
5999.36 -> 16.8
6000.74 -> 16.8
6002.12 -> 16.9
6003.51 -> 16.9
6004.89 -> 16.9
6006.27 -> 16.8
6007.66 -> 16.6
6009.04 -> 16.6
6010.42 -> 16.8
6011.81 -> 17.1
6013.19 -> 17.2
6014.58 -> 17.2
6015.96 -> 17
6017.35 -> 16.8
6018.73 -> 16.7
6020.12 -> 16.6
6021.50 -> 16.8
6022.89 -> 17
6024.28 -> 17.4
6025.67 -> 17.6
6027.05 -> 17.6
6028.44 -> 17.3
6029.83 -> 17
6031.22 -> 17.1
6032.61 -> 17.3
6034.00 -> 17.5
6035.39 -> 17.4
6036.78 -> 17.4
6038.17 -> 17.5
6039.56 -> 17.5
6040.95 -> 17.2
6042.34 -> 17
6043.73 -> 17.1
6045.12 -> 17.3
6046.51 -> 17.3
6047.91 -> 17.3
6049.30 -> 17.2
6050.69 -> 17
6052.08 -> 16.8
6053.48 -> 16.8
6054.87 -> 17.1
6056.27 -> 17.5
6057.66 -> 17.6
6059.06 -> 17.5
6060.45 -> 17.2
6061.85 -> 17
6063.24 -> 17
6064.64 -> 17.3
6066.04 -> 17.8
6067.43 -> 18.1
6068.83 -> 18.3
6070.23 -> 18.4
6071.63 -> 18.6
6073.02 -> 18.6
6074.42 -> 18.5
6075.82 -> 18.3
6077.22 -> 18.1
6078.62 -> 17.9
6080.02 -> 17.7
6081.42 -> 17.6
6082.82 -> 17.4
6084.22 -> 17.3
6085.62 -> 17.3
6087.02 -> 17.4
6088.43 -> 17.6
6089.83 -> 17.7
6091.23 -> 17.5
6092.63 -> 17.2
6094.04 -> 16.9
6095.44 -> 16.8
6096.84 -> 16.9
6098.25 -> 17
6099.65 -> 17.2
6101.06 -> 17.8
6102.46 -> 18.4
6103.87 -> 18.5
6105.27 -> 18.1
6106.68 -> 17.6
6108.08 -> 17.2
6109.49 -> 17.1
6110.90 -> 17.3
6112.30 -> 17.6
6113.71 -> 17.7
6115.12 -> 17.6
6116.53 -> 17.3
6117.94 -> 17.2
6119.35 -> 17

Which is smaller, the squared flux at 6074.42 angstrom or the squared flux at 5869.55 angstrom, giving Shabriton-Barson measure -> 262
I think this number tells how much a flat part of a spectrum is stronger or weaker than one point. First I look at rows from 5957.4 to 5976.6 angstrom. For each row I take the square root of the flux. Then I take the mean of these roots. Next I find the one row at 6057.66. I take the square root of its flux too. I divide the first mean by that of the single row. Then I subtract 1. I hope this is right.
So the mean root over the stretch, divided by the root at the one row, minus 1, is -0.010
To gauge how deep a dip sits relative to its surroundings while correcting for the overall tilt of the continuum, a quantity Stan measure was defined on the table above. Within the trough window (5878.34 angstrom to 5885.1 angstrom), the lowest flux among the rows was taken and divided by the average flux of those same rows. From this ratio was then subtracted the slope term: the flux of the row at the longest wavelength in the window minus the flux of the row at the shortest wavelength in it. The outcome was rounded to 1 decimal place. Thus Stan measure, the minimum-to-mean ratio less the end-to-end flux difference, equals 2.4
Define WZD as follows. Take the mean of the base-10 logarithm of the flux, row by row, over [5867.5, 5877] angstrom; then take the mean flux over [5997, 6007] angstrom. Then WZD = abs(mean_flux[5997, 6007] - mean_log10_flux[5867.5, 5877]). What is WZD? 15.6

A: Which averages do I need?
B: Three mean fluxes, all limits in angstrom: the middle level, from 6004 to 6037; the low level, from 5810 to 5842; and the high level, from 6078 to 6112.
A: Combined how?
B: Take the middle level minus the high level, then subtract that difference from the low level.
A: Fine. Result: 18.2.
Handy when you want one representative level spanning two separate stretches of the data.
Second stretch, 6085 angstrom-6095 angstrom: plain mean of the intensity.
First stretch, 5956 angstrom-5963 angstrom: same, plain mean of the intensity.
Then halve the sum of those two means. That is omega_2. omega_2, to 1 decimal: 17.3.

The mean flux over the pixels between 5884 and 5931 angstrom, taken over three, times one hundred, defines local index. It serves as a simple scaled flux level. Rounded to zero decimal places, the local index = 536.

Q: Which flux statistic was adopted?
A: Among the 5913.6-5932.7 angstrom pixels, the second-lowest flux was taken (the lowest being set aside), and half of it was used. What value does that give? 8.35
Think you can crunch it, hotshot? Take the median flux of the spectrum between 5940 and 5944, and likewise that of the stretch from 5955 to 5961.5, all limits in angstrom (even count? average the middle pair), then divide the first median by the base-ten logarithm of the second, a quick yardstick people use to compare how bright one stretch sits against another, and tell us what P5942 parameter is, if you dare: 14.4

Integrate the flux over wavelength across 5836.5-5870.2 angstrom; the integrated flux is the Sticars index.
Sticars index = 589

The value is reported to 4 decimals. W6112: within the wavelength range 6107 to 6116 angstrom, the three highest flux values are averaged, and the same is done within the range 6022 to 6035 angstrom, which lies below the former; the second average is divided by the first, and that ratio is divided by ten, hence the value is 0.0996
